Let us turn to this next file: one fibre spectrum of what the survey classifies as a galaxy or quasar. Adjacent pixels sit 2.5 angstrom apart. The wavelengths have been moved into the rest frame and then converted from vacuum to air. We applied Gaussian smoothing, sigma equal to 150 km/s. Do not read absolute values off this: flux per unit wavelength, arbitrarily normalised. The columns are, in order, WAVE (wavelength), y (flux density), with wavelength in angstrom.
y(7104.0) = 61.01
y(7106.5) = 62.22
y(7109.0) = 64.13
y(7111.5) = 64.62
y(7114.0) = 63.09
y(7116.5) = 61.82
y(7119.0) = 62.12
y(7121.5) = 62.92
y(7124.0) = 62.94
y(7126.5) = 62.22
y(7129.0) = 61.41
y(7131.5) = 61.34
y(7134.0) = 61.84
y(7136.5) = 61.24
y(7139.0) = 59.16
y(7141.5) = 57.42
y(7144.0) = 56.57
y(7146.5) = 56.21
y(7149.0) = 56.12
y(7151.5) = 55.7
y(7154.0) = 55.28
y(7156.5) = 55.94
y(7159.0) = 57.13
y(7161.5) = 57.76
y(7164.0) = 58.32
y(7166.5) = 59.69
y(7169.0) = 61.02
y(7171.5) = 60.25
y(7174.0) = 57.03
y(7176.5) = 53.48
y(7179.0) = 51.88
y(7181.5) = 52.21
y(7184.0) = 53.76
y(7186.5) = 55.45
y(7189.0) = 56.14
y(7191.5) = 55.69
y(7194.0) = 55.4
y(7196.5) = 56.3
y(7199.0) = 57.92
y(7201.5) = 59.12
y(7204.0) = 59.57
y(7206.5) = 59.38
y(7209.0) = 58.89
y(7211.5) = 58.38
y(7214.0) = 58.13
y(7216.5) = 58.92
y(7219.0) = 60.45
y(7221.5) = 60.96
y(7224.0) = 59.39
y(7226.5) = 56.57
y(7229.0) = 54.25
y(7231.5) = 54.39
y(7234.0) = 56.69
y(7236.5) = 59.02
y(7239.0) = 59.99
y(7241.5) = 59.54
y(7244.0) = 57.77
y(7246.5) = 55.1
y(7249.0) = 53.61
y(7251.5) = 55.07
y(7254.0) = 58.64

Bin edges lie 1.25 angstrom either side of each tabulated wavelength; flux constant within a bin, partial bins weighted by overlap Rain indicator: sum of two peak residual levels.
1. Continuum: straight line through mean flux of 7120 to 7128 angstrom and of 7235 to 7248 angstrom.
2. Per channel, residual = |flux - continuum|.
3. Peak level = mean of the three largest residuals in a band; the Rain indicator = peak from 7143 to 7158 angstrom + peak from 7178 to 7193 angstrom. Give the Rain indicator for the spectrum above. 14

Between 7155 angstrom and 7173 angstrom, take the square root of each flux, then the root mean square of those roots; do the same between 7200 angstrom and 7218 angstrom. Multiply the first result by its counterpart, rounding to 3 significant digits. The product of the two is 58.7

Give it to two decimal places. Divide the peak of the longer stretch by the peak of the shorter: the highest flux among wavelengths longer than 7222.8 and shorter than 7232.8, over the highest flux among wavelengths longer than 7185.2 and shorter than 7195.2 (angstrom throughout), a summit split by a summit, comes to 1.06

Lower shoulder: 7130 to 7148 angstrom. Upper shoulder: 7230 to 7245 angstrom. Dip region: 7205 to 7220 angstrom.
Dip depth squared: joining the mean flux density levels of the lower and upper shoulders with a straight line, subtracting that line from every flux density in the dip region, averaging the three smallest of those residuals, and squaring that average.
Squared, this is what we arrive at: 0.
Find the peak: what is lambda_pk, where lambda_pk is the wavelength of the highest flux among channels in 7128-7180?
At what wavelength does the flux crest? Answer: 7134.0 angstrom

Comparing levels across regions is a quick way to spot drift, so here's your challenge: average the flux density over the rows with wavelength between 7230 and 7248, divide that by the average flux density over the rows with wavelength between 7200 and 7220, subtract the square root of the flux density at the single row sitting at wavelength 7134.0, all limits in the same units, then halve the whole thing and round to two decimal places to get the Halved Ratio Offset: -3.45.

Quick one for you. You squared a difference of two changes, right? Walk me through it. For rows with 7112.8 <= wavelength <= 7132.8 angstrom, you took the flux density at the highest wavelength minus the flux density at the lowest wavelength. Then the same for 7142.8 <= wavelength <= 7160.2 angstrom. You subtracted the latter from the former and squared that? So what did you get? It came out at 5.3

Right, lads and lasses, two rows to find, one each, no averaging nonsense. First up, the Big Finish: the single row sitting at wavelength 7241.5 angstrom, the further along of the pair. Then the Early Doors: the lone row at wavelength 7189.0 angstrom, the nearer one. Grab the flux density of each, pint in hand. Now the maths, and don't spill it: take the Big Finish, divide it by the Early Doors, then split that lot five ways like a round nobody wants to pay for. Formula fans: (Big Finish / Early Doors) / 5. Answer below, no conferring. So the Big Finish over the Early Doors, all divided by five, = 0.212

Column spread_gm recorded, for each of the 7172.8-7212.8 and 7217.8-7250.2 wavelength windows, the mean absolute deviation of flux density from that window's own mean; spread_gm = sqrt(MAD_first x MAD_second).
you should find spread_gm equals 2.13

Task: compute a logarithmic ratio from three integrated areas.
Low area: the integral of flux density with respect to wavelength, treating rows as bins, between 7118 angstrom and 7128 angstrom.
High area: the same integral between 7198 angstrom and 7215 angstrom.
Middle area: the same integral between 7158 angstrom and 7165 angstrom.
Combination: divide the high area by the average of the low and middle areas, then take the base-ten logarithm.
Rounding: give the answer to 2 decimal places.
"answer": 0.29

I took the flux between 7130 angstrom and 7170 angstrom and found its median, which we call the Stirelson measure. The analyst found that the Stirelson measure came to 57.6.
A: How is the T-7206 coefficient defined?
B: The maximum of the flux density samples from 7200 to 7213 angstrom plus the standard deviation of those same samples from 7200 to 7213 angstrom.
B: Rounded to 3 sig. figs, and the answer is 60.0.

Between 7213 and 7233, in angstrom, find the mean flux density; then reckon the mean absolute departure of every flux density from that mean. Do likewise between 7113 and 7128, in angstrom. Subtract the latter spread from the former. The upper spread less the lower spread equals 1.6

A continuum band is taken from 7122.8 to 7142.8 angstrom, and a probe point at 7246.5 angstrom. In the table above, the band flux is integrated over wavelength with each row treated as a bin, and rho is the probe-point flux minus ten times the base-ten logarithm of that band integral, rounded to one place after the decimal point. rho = 24.2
